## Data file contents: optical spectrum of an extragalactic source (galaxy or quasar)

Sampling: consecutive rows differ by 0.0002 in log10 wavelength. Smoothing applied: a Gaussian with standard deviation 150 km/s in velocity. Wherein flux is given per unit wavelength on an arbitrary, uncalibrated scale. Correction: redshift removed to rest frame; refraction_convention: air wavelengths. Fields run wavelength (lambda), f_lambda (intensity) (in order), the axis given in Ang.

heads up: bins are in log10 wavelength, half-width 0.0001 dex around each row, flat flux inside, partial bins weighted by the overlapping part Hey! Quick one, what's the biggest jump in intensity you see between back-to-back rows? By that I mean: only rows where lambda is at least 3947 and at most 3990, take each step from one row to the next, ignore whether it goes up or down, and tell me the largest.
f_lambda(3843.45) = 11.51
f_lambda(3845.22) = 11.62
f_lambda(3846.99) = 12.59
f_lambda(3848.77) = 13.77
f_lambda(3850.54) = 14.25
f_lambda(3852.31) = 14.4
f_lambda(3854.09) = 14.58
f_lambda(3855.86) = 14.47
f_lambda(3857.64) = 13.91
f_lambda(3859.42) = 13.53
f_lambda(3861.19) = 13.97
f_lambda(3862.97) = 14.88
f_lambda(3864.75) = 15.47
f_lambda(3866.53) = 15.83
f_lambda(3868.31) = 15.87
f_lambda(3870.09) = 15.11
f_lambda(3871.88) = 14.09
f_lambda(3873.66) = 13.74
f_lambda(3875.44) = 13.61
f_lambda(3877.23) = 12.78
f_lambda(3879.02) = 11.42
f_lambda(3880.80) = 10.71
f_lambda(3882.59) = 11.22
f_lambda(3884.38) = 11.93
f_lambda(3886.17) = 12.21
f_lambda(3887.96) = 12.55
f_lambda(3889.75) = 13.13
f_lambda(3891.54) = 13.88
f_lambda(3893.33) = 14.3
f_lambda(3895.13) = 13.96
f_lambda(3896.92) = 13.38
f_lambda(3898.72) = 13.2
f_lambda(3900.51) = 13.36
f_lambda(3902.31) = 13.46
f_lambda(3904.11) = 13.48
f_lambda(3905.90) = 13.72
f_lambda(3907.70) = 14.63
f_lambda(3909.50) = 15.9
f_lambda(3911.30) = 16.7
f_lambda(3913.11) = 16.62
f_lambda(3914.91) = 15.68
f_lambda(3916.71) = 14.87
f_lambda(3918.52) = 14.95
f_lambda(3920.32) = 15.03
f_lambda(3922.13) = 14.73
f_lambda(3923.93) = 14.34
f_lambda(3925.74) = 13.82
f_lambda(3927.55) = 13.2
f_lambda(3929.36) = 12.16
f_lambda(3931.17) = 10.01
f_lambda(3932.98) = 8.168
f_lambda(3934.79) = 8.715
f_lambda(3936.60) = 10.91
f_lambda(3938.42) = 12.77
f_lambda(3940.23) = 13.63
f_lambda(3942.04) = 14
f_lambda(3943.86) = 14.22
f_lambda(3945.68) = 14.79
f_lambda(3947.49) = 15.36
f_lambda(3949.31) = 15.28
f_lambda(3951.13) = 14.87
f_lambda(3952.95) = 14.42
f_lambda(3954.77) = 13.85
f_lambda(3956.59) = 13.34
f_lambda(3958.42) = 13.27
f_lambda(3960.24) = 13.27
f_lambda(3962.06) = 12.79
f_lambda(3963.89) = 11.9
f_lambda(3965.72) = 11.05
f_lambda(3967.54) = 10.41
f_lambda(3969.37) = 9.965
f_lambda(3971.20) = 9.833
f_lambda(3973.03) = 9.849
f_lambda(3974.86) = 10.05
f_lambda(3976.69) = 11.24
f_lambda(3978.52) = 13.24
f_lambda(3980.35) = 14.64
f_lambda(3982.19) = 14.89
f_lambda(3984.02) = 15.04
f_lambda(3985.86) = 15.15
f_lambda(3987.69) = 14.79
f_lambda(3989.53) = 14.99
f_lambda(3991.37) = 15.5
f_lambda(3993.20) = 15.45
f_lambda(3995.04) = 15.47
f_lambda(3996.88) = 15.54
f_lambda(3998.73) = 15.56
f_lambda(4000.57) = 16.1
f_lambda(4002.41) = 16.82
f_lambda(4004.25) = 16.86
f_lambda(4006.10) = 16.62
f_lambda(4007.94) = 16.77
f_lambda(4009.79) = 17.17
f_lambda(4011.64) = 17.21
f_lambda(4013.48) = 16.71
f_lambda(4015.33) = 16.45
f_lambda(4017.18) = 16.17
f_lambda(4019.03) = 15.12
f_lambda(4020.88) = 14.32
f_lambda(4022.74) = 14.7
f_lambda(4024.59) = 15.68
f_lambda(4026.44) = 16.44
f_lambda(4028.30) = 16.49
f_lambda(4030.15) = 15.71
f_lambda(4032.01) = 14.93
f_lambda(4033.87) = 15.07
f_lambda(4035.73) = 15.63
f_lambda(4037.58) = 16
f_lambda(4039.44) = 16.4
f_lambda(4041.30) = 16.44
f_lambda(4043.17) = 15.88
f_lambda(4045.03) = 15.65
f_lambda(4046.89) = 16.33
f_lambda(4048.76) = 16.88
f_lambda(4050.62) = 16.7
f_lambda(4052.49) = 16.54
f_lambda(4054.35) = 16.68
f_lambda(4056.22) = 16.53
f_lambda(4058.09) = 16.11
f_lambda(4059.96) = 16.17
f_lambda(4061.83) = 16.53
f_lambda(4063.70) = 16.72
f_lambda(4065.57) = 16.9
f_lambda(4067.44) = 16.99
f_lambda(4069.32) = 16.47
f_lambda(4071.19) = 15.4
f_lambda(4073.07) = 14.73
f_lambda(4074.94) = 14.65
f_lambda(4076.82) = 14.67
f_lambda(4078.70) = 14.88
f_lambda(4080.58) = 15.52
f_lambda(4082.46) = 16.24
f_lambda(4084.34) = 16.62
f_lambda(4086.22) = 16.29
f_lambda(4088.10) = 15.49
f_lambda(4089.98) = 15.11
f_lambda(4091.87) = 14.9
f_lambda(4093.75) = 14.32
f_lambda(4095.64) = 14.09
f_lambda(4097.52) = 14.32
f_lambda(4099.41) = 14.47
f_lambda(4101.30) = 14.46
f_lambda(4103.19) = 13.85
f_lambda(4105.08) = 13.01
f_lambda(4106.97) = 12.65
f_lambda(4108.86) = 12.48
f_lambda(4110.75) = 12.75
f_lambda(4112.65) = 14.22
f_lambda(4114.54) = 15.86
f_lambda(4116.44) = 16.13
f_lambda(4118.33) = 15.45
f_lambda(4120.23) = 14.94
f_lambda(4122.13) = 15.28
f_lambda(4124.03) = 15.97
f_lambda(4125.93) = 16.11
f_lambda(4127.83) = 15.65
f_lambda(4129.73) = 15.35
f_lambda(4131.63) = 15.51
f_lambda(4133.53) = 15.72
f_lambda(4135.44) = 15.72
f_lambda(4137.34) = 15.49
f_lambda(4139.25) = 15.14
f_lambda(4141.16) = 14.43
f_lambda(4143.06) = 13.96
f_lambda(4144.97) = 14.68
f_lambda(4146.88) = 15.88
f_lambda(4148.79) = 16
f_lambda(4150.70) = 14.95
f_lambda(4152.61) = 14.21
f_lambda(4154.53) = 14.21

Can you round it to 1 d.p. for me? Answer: 2.0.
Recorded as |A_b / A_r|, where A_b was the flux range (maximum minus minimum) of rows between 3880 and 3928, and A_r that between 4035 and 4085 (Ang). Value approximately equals 2.6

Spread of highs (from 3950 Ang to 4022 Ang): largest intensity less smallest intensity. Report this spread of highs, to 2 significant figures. 7.4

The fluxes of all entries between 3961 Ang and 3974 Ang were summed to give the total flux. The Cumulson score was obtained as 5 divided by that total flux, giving 0.066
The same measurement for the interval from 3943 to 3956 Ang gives 0.049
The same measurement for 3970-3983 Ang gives 0.060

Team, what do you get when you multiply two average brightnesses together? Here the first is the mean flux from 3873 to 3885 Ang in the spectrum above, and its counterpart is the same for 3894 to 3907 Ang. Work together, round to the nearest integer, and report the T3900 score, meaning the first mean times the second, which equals 165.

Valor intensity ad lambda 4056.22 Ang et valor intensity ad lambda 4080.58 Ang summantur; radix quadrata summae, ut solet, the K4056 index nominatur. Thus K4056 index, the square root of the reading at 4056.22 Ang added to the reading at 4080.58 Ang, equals 5.66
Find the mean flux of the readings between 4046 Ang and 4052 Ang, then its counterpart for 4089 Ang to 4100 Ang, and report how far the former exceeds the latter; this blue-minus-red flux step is 2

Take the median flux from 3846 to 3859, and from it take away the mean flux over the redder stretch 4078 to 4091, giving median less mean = -1.5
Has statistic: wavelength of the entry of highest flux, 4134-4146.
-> 4135.44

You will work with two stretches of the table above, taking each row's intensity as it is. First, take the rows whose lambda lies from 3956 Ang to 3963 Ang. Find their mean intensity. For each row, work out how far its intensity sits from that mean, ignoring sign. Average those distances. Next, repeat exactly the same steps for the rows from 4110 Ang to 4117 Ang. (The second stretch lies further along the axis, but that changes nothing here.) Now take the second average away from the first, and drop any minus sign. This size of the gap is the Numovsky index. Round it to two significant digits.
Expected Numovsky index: 1.1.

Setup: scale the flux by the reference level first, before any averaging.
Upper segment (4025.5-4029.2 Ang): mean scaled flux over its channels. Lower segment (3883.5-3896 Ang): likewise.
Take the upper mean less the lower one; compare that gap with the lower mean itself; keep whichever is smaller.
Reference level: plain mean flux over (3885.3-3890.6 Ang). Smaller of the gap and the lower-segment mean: 0.3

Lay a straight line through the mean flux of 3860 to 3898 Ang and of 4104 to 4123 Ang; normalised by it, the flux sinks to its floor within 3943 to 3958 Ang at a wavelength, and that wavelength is 3956.59 Ang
